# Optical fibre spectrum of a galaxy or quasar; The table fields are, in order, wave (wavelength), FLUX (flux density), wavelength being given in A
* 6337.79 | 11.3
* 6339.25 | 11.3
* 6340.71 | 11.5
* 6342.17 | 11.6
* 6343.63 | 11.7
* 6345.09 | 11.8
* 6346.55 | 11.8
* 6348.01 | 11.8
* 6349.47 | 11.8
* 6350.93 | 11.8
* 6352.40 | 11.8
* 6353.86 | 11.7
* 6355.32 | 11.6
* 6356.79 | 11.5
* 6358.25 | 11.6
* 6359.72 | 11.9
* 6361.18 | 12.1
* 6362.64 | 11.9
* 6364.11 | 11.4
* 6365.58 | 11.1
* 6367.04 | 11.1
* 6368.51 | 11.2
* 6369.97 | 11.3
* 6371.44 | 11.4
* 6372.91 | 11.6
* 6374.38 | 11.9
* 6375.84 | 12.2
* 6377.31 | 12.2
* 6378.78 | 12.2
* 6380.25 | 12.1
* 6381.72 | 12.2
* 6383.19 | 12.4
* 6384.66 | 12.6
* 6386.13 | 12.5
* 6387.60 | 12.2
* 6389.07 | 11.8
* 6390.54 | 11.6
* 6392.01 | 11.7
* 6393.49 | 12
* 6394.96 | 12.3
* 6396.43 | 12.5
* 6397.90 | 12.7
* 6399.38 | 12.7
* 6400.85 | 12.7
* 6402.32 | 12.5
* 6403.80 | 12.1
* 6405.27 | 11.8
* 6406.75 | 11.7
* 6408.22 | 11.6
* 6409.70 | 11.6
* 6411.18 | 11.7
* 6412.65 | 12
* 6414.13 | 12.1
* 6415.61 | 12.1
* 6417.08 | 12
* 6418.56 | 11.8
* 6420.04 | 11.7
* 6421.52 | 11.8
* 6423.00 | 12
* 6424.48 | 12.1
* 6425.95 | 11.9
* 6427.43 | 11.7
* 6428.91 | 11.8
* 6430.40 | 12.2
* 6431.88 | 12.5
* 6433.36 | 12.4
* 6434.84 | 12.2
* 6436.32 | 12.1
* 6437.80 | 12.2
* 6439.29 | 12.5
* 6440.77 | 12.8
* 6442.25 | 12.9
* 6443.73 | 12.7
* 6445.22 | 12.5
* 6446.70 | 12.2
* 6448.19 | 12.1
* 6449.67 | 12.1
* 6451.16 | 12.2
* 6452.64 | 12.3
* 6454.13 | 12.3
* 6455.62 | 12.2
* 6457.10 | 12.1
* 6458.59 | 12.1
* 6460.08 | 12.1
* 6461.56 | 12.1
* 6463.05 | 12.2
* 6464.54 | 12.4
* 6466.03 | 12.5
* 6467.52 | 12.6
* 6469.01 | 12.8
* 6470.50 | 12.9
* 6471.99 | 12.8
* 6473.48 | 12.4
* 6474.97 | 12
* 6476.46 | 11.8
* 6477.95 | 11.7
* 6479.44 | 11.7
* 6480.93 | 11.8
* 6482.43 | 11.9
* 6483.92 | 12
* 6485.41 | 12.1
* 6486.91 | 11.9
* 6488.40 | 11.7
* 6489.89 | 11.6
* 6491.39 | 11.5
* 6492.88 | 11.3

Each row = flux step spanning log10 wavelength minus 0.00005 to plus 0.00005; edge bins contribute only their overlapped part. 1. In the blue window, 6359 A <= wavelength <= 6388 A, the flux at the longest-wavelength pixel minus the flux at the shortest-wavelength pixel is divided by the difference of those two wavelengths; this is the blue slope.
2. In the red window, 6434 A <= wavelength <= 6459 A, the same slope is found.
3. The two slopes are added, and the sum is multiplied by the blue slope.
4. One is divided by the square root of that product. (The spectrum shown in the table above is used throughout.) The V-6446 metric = 119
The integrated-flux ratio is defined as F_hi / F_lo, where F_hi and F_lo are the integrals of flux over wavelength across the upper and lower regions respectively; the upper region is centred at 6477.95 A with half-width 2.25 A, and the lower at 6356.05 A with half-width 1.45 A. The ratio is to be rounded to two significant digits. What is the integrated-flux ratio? 1.6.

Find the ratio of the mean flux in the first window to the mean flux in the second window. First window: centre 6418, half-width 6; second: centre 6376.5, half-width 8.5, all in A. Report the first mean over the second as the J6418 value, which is 1.00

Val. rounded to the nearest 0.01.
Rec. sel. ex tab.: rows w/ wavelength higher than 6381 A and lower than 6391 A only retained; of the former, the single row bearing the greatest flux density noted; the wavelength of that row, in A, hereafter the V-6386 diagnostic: 6384.66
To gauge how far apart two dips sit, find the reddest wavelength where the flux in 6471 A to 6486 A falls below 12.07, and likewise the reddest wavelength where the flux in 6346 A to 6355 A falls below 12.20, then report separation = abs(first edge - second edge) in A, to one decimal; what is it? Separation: 130.1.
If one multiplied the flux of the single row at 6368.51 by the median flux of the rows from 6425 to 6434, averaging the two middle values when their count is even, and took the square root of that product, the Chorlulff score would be 11.6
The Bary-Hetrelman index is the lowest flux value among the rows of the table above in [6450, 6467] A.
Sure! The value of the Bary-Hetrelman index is 12.1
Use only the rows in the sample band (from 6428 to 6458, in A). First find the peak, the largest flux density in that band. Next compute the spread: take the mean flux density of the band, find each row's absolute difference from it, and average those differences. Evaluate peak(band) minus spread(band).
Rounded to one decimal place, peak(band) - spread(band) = 12.7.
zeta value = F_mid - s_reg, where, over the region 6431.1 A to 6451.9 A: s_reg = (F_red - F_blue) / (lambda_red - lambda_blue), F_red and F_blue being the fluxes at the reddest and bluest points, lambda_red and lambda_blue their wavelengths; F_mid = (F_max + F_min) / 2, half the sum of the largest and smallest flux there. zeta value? 12.5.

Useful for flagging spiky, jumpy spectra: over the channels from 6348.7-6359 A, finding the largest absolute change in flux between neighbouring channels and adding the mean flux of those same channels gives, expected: 11.8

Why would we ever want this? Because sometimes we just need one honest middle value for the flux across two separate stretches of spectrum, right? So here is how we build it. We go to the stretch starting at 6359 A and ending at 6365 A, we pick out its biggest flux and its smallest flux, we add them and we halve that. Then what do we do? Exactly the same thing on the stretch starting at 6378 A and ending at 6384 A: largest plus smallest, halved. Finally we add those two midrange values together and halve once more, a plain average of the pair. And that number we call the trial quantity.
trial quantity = 12.0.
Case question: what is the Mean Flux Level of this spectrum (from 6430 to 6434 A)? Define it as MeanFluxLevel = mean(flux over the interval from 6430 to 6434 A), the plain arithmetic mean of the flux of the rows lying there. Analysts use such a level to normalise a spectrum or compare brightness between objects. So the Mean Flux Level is 12.4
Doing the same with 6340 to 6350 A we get 11.7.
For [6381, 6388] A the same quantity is 12.4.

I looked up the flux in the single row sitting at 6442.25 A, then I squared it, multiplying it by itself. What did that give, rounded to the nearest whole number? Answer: 166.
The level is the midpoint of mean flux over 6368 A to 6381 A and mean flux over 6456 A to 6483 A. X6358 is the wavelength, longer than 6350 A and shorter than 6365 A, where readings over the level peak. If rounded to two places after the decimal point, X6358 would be 6361.18 A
